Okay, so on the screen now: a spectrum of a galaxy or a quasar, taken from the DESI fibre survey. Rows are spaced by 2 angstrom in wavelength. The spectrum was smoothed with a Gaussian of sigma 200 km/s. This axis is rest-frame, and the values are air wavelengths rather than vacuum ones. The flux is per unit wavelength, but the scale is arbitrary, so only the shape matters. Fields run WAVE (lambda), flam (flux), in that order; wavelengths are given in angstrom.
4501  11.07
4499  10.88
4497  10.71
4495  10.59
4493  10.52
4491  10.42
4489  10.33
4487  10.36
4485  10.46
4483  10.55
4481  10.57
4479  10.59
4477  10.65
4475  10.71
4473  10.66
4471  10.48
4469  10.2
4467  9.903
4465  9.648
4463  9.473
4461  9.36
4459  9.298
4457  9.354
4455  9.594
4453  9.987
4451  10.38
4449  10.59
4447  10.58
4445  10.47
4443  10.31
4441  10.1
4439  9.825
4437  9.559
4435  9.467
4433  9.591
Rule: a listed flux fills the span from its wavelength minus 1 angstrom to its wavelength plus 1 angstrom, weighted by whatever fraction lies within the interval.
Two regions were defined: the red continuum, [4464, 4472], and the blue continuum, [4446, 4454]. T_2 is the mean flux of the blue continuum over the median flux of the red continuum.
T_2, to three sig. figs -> 1.03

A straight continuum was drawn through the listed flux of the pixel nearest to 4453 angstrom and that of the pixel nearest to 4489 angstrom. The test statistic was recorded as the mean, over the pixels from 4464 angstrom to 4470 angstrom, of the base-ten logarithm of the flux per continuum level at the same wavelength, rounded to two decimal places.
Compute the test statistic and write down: -0.01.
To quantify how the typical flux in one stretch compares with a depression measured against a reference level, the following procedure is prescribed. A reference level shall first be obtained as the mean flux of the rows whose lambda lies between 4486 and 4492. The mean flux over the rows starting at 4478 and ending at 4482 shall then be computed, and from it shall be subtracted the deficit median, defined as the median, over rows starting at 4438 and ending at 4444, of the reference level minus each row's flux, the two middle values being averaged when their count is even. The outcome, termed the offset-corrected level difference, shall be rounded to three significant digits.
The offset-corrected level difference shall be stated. 10.3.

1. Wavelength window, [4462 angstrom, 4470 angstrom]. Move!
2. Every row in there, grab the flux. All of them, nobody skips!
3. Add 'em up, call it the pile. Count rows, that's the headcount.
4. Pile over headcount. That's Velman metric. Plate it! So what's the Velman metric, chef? 9.8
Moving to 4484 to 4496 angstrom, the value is 10.4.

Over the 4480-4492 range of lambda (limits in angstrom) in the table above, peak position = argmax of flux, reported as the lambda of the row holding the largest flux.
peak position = 4481 angstrom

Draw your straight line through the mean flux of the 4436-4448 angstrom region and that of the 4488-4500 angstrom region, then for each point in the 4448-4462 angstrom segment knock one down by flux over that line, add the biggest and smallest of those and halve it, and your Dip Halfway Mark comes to 0.029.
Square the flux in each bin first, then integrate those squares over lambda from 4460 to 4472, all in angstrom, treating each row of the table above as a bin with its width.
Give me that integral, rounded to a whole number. 1165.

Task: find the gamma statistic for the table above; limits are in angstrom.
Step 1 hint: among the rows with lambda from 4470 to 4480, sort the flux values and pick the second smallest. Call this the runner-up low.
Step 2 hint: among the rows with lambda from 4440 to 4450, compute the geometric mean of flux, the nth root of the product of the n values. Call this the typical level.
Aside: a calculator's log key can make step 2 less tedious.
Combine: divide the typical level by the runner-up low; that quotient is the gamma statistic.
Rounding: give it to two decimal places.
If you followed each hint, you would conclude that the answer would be 0.98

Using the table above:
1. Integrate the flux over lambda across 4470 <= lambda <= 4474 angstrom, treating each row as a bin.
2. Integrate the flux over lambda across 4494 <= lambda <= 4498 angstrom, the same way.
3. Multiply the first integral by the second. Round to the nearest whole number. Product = 1801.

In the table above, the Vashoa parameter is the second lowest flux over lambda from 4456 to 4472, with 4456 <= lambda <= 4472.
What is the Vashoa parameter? 9.354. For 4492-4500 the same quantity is 10.59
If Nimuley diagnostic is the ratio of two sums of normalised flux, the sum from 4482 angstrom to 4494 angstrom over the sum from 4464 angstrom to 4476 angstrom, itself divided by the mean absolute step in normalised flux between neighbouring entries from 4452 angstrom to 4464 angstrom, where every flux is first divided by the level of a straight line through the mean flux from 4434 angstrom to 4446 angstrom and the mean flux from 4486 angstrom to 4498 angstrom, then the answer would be 57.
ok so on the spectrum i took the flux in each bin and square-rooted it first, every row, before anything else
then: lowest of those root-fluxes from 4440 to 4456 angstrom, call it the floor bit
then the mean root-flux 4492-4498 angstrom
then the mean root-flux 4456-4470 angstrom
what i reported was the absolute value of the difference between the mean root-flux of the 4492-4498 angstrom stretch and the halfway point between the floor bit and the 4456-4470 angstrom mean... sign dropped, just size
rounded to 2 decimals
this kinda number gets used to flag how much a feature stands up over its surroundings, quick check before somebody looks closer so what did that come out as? 0.16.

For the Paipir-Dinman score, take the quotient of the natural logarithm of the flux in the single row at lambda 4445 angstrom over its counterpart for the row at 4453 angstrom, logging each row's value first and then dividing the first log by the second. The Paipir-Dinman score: 1.021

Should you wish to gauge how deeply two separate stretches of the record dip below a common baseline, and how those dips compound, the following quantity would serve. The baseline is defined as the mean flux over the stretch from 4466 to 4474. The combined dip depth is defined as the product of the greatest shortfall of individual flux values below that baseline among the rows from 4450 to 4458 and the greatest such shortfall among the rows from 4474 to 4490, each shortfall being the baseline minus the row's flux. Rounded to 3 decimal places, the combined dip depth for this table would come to -0.018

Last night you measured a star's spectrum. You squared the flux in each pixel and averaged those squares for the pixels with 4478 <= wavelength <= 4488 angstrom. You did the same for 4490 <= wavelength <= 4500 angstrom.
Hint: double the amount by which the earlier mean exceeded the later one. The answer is -5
